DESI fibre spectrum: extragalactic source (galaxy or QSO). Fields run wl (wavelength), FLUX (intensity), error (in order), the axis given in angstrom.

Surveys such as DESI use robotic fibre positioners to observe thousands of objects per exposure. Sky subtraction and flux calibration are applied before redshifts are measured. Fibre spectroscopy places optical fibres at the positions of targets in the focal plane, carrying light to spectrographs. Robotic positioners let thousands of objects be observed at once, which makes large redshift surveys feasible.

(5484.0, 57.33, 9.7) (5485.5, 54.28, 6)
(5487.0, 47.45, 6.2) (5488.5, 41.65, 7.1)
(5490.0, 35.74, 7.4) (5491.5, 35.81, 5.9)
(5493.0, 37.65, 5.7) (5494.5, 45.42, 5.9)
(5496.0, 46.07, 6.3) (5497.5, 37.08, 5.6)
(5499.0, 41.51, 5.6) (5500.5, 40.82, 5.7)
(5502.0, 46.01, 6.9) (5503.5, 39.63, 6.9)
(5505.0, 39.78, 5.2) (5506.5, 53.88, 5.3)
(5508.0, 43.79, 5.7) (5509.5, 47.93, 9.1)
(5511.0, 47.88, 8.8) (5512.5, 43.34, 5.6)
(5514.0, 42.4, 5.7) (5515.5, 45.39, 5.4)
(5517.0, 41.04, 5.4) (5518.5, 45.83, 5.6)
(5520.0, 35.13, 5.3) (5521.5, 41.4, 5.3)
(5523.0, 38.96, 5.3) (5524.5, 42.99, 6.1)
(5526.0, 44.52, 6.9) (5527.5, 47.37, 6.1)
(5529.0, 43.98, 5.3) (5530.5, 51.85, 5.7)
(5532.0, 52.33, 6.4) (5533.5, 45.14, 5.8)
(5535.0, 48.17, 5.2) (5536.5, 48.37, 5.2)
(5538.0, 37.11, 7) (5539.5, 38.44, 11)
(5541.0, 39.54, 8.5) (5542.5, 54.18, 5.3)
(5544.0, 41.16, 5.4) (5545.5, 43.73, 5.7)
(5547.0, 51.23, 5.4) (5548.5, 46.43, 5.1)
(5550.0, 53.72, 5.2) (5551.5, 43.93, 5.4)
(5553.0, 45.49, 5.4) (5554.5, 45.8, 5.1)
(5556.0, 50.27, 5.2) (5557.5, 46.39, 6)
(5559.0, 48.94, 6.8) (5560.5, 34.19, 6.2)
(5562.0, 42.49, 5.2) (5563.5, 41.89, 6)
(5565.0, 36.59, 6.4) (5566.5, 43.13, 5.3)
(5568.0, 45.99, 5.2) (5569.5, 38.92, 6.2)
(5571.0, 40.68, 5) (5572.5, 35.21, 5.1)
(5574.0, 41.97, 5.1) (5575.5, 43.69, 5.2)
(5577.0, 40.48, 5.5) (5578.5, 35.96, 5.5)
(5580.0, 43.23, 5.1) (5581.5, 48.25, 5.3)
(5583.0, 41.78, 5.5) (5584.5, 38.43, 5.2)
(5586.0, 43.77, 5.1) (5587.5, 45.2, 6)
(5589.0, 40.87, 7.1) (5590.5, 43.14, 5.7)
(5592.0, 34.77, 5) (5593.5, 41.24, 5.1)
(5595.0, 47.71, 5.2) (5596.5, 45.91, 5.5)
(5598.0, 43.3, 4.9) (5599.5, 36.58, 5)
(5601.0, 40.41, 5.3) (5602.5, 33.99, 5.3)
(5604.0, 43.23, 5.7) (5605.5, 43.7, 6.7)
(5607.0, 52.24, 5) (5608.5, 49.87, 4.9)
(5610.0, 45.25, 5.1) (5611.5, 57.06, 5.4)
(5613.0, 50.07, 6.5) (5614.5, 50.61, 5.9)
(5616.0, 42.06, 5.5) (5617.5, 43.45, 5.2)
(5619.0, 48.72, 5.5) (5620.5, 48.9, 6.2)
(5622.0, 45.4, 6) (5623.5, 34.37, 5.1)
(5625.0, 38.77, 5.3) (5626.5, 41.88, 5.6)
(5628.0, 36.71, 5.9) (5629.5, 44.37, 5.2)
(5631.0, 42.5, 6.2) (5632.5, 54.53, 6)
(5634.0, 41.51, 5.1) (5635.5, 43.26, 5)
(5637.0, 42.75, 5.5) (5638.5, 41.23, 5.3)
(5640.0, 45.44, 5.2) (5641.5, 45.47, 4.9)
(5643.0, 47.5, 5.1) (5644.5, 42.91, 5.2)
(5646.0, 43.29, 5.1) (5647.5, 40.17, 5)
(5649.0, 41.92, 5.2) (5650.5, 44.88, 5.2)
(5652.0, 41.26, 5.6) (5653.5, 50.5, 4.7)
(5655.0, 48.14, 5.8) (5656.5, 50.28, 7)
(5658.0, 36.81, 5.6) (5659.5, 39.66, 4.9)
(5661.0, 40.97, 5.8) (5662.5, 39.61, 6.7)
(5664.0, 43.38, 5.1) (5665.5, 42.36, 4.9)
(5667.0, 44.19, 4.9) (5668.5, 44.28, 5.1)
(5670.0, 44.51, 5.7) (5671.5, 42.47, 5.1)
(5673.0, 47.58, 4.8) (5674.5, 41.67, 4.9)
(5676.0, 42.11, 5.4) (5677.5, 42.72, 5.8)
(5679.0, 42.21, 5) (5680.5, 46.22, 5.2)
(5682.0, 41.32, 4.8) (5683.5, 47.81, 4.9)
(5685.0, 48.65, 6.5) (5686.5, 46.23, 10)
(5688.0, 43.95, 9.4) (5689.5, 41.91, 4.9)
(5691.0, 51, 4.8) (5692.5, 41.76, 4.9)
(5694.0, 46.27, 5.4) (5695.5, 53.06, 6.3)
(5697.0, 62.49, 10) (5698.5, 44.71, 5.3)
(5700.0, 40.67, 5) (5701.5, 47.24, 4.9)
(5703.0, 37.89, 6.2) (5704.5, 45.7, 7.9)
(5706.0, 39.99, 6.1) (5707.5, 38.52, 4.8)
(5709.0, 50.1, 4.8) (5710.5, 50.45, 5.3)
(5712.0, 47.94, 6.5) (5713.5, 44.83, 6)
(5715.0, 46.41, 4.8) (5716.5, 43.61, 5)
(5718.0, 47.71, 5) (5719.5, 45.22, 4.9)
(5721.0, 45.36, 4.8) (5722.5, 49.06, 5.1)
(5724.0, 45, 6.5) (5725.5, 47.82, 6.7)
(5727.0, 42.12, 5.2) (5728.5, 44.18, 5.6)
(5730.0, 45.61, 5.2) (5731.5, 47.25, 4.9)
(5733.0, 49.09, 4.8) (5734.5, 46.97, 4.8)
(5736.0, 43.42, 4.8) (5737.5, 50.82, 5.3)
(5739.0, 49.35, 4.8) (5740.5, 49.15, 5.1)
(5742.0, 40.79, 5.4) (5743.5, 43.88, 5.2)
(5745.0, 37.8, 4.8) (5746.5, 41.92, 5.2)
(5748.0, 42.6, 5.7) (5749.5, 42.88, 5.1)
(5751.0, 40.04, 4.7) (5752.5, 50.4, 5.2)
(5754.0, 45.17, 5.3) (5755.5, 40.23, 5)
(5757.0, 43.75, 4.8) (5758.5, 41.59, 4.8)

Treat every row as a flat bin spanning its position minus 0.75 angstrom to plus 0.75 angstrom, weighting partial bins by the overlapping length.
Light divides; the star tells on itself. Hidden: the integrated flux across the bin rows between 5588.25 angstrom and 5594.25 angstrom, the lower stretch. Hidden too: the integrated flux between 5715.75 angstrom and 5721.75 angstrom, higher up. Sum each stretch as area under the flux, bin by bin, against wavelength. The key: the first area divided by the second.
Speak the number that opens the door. 0.88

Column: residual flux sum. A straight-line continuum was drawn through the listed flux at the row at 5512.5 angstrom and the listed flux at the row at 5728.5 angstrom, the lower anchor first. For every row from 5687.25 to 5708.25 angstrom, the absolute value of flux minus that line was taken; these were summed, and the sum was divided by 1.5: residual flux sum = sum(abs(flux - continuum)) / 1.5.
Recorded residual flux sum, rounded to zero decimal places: 44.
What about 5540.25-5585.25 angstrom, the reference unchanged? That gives 80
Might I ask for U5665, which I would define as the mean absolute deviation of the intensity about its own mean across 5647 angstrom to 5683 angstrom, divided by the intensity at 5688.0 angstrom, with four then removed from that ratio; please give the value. -3.94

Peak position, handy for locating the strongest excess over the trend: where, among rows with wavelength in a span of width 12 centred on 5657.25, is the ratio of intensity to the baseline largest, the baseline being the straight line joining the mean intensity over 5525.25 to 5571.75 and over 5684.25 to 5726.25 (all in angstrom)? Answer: 5653.5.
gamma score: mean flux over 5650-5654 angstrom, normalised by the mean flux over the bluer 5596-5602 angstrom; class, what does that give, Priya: 1.10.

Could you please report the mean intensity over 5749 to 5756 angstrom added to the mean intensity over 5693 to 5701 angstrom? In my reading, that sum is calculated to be 93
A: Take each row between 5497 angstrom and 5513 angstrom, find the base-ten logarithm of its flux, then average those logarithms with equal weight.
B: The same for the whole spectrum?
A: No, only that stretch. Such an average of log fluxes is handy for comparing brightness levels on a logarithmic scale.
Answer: 1.64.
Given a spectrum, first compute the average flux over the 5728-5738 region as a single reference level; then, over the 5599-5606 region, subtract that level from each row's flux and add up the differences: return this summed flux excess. -36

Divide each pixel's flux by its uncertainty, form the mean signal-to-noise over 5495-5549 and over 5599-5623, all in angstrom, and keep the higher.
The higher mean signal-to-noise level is 8.3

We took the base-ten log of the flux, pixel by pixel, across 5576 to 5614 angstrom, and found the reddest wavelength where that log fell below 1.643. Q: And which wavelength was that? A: 5605.5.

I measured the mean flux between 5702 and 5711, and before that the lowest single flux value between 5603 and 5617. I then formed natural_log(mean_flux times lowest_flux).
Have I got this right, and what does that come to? 7.52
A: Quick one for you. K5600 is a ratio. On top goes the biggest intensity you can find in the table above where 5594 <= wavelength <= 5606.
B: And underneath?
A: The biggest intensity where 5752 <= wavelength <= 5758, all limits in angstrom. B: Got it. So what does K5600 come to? 0.95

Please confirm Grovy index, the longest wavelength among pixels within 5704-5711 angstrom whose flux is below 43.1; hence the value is 5707.5 angstrom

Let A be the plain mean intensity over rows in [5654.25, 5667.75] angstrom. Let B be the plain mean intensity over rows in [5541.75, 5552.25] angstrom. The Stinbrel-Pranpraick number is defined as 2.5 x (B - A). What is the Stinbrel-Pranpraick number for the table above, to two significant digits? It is 12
